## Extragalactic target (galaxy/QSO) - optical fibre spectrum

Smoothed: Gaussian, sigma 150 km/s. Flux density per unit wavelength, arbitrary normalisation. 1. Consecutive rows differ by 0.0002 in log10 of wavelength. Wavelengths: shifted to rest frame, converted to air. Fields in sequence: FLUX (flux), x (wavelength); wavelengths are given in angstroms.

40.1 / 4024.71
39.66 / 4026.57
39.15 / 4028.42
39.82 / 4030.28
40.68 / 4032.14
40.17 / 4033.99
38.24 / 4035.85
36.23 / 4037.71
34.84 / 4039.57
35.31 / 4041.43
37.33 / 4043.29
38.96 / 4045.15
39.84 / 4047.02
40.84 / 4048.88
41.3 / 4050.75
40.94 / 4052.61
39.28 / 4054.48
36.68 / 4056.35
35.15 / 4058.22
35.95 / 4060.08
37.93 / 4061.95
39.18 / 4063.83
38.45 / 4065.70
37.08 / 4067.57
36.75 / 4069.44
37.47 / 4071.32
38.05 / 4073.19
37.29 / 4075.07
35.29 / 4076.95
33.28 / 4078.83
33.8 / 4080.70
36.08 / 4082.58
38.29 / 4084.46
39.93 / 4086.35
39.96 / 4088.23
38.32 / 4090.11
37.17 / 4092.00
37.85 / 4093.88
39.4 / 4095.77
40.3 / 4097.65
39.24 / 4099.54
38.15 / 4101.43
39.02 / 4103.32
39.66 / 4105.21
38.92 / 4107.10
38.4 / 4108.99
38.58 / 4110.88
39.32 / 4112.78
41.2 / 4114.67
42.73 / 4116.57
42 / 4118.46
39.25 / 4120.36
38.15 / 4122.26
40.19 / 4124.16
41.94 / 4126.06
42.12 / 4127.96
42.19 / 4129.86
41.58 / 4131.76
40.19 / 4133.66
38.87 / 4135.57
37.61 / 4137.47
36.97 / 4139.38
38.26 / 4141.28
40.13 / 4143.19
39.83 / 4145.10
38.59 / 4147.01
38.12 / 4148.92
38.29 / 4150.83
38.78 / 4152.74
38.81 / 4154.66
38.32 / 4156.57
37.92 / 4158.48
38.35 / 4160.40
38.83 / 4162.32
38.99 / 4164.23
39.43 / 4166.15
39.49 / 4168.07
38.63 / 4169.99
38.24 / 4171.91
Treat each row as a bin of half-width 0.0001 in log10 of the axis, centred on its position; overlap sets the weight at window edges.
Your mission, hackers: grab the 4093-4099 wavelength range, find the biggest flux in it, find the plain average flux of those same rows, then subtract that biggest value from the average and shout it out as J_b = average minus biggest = -1.1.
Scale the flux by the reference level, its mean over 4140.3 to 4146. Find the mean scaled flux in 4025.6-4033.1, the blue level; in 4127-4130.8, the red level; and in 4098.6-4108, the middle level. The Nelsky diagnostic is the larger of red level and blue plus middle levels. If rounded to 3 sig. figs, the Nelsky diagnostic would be 2.00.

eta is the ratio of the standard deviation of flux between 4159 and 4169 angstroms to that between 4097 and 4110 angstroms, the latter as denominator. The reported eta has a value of 0.6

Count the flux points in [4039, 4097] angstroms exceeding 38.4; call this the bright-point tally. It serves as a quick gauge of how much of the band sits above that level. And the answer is 11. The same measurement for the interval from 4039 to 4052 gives 4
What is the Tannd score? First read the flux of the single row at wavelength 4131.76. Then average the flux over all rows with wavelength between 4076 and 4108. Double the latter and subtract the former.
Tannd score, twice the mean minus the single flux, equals 34.3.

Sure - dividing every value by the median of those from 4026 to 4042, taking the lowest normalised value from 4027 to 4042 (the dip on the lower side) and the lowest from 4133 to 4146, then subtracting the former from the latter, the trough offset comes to 0.05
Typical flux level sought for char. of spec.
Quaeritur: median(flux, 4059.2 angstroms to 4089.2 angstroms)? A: 37.4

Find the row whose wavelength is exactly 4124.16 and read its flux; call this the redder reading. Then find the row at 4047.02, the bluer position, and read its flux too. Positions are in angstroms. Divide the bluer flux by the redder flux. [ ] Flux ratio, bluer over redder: 0.99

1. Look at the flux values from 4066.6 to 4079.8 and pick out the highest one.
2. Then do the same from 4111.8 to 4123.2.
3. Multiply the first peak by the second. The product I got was 1626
